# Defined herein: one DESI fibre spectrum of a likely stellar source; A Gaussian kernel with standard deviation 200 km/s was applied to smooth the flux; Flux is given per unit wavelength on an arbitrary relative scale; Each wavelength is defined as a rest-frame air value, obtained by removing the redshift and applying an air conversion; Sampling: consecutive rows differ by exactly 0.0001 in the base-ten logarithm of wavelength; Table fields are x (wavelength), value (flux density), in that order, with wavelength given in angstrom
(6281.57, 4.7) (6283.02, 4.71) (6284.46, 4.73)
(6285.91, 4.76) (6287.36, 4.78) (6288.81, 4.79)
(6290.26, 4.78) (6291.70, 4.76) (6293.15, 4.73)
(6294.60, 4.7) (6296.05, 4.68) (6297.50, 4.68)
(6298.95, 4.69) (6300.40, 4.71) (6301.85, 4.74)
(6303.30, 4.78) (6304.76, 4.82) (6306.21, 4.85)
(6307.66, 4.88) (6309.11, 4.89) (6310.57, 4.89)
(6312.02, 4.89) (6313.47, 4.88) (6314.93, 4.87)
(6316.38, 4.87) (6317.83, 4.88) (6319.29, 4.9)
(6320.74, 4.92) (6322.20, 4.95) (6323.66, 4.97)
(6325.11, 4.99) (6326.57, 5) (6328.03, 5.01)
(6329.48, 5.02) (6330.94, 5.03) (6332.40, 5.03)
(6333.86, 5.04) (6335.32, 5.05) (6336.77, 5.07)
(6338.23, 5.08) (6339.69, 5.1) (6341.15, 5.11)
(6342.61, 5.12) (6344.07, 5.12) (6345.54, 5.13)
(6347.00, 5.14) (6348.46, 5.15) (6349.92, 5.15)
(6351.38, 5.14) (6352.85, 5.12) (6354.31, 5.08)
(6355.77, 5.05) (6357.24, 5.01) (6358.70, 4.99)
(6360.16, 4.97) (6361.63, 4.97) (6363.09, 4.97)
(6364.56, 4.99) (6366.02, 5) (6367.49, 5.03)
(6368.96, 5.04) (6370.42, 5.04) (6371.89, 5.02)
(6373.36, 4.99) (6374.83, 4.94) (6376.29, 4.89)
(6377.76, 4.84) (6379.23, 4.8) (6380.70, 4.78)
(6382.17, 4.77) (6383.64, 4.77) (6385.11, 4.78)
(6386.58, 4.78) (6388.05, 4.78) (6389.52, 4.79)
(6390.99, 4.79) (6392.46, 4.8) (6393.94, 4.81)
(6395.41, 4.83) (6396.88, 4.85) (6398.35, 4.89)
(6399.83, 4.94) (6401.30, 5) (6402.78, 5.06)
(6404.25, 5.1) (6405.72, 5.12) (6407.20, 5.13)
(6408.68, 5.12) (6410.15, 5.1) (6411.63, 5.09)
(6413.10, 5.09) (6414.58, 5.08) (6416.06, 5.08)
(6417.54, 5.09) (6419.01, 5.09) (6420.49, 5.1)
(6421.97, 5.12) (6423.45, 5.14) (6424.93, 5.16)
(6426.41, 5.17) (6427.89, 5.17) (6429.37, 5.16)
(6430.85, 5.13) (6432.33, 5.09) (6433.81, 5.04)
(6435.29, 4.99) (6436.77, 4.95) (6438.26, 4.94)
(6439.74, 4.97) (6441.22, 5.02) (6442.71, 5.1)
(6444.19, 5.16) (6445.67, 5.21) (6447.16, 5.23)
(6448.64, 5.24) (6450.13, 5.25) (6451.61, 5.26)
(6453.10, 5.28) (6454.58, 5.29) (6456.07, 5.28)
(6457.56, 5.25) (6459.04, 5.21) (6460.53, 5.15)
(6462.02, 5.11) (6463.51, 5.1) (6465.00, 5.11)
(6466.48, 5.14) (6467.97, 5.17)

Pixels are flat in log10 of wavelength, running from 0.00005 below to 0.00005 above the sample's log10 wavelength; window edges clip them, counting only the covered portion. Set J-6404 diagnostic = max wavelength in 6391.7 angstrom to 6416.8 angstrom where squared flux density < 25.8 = 6402.78 angstrom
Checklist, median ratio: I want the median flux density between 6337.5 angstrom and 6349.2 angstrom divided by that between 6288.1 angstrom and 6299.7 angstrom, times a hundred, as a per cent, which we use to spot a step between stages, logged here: 109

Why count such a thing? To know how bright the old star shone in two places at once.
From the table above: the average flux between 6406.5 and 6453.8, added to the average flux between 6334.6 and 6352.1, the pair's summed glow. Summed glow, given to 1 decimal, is 10.2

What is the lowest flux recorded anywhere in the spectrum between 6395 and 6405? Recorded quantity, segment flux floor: 4.83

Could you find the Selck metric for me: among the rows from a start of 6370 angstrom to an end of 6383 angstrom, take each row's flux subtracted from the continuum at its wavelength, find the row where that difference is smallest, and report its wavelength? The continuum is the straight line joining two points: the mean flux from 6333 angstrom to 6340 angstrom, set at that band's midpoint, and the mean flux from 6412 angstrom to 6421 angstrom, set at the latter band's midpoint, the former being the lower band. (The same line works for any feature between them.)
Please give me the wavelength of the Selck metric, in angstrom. 6370.42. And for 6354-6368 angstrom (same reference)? 6354.31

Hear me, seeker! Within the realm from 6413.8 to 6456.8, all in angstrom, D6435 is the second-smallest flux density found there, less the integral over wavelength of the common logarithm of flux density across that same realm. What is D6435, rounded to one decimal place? -25.6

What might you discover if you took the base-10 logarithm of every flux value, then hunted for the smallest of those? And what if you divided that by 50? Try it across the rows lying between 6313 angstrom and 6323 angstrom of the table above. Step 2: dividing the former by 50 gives 0.0138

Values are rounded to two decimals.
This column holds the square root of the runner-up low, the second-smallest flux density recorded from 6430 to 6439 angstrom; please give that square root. 2.22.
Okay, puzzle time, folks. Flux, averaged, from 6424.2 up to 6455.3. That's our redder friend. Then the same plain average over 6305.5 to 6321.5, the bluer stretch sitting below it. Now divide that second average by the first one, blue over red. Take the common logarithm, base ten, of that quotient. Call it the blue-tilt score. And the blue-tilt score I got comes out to -0.022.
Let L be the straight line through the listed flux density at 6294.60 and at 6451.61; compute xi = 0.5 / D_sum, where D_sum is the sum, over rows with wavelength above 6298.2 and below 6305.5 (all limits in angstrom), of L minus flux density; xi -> -4.5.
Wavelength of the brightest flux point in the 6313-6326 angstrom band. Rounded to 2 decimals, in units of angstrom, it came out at 6325.11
